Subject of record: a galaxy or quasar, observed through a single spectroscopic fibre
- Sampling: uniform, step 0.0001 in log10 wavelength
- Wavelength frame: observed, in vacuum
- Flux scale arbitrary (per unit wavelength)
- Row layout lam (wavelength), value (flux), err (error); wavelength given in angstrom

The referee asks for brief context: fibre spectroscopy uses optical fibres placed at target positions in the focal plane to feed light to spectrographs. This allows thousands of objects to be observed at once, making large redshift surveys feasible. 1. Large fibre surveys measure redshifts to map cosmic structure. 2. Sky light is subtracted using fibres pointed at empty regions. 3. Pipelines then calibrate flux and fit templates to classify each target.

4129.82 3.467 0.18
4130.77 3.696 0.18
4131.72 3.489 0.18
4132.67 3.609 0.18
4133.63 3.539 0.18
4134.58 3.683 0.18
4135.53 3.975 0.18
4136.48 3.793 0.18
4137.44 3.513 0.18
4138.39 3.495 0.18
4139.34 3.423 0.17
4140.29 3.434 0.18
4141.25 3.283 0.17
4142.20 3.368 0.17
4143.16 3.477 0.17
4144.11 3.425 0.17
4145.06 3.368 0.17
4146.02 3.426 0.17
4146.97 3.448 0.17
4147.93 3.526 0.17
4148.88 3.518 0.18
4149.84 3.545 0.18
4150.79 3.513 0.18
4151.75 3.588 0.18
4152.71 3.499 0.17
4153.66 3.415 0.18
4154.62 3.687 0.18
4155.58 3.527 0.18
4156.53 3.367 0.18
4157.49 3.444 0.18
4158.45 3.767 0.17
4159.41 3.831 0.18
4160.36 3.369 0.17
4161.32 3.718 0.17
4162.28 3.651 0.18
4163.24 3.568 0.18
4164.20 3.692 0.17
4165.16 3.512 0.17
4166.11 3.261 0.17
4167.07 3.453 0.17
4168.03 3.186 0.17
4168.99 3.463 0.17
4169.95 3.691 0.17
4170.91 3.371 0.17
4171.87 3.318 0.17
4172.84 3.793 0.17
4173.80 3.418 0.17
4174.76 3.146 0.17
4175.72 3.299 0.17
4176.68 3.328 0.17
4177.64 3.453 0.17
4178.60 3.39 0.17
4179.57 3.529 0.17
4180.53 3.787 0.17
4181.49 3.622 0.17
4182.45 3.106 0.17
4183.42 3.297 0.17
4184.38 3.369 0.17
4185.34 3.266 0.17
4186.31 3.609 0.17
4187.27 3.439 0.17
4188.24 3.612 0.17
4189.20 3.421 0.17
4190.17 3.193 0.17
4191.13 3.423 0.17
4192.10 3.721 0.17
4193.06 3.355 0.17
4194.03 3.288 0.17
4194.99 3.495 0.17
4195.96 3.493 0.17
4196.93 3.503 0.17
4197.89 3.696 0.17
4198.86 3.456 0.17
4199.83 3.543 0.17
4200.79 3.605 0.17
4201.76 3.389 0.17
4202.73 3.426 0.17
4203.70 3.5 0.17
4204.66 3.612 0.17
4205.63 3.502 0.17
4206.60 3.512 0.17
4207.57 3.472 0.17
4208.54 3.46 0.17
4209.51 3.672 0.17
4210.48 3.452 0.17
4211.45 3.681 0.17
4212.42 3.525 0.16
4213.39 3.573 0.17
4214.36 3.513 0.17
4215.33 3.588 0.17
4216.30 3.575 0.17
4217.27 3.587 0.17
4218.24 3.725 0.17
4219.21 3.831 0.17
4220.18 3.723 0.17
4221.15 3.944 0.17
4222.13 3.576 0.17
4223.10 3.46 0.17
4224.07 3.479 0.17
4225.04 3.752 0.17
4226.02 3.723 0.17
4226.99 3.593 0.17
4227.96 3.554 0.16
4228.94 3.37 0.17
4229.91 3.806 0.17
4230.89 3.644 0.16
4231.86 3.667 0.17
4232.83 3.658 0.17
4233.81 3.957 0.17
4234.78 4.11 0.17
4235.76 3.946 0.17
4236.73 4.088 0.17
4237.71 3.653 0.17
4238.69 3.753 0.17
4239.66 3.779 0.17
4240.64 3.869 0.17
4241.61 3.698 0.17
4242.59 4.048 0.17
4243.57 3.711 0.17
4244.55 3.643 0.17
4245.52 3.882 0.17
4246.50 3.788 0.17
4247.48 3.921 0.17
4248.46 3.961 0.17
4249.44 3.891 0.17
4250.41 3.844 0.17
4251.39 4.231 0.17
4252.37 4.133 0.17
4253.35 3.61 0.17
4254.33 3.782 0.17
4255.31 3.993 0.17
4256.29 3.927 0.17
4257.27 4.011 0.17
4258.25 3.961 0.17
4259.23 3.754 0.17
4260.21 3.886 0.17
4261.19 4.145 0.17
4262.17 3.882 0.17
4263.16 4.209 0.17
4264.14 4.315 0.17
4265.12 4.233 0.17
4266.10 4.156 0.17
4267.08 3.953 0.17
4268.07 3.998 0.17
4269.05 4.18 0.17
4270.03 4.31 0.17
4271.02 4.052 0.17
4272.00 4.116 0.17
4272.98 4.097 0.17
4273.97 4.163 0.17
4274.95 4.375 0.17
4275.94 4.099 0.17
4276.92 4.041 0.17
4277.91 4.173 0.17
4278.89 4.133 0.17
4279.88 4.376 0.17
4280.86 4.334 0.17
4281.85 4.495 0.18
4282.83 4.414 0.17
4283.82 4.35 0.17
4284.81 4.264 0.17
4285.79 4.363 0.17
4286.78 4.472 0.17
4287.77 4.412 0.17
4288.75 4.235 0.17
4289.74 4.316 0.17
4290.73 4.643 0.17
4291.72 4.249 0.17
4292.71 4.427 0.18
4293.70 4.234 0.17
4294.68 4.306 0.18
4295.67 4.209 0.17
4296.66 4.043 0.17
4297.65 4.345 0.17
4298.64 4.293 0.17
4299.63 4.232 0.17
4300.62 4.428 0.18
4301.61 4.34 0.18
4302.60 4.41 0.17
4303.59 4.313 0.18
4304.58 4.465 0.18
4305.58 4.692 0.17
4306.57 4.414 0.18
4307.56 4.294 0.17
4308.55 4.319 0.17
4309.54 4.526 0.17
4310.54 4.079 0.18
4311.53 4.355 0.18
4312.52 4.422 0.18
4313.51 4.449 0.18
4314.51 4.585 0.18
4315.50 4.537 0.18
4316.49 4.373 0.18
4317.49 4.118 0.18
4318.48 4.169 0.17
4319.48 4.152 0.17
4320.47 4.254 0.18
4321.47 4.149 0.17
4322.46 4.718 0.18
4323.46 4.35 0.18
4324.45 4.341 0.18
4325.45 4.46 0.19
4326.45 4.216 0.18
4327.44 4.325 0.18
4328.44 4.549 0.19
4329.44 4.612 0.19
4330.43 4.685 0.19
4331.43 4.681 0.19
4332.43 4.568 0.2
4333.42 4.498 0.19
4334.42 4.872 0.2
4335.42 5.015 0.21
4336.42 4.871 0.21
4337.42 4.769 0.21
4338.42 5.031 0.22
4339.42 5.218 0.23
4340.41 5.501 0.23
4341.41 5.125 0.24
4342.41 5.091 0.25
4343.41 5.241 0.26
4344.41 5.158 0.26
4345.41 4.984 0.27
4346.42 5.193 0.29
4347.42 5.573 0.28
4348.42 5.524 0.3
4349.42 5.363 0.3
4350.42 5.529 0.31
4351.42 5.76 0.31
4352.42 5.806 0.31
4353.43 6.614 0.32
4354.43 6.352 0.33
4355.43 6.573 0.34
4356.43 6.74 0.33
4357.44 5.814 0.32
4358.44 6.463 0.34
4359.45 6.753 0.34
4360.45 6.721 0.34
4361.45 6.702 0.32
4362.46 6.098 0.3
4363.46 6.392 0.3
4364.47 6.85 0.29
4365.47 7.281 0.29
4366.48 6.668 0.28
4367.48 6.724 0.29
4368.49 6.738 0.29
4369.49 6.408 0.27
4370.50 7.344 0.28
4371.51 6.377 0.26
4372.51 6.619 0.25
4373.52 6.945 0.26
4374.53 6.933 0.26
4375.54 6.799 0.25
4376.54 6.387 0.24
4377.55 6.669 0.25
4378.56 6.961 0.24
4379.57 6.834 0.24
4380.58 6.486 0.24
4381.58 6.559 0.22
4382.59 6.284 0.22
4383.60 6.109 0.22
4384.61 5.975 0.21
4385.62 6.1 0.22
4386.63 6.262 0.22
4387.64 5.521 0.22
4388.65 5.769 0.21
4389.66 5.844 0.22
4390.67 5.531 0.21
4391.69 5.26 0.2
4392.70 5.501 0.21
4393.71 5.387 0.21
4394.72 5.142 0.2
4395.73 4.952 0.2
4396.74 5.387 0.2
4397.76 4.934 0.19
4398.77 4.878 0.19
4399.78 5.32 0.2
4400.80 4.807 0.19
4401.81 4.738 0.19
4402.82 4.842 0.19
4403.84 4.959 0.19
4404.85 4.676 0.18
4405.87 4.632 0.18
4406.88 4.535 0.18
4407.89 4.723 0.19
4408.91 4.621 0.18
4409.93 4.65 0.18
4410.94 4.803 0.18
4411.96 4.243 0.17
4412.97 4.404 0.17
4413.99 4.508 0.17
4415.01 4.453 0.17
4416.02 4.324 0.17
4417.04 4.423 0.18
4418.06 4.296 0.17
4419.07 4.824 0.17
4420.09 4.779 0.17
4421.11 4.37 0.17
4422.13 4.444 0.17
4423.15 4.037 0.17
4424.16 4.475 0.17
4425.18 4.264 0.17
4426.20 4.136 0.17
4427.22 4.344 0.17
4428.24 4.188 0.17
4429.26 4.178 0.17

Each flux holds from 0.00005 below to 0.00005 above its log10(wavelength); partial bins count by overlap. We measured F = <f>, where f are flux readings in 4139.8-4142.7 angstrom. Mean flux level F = 3.4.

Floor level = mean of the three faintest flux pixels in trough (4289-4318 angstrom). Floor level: 4.1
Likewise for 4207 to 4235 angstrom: 3.4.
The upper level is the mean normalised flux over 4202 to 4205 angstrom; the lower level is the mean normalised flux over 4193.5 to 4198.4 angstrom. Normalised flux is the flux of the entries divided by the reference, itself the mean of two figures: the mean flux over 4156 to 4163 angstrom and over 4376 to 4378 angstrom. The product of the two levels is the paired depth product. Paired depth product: 0.48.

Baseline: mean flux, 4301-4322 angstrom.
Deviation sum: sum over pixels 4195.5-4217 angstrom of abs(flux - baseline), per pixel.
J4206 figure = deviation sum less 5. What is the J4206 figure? 13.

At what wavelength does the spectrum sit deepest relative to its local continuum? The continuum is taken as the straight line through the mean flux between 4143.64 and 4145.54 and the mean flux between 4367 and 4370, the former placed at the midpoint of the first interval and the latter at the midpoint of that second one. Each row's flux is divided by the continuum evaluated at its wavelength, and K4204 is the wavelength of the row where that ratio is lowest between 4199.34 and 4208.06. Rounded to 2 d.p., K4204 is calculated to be 4201.76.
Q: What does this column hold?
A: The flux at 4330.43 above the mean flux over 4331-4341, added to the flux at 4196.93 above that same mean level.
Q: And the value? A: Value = -1.6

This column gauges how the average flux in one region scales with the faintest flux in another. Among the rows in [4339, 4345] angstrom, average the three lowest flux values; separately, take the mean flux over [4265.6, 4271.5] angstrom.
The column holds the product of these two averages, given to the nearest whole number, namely 21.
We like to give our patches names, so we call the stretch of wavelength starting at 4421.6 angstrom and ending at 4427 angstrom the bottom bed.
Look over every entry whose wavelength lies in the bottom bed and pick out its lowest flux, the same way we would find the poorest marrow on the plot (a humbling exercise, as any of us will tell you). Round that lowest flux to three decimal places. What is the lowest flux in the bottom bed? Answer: 4.037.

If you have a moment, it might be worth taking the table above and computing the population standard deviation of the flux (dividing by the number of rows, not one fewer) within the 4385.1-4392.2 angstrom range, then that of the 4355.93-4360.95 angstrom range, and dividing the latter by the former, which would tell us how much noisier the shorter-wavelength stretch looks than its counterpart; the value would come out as 1.1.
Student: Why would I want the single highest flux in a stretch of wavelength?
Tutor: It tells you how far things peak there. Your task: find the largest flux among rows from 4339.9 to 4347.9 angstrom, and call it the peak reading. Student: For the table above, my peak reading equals 5.573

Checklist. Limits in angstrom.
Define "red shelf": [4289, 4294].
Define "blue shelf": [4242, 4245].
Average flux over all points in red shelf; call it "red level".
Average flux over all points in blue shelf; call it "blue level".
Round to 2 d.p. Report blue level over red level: 0.87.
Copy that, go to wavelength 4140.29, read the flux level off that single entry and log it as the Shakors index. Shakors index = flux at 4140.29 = 3.434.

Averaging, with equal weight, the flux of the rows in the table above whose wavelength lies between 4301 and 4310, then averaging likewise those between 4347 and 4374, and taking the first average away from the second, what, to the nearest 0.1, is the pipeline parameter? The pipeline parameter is 2.0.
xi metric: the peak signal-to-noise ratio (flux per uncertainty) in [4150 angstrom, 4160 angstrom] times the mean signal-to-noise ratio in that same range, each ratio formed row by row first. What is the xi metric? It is 444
